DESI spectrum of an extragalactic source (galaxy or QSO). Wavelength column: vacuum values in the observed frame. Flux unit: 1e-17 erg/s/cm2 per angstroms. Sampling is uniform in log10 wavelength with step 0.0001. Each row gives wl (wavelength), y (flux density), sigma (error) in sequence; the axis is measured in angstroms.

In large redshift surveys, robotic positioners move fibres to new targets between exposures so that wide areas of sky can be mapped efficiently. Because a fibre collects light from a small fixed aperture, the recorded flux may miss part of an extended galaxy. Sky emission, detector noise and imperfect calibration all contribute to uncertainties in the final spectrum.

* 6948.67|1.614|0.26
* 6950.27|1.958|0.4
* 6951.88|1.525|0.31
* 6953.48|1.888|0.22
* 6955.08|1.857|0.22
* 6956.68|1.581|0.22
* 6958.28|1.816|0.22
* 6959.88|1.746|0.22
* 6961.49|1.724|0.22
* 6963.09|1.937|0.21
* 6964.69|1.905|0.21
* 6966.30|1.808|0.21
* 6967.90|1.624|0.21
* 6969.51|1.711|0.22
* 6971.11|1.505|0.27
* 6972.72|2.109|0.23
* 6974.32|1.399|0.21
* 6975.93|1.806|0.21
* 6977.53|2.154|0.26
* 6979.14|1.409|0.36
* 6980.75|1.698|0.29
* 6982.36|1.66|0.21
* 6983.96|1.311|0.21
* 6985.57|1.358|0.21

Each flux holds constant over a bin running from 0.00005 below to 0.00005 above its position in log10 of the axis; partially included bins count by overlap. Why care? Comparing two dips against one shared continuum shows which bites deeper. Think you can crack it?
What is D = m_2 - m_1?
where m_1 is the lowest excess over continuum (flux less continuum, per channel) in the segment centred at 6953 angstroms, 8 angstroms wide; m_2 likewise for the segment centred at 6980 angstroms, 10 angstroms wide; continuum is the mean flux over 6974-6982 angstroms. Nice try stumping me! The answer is -0.21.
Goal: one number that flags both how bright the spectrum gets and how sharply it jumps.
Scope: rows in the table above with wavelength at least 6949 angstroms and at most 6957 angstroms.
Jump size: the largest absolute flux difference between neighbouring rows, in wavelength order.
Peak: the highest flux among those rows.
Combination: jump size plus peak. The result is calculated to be 2.39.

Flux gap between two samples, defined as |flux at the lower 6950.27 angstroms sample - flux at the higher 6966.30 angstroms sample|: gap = 0.15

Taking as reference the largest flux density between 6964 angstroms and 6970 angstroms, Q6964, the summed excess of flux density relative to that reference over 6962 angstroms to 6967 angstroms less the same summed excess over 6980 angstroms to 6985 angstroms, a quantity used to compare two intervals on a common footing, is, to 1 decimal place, 1.0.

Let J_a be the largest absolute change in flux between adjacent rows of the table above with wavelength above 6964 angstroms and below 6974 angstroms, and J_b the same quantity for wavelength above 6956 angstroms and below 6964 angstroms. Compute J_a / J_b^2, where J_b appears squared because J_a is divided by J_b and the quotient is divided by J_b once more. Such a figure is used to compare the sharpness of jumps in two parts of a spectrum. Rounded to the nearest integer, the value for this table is 11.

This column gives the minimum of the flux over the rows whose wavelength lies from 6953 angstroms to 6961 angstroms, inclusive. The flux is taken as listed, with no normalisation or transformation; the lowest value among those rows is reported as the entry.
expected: 1.581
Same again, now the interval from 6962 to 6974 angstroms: 1.505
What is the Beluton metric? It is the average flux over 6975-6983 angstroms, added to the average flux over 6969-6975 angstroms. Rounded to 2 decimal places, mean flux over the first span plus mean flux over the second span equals 3.43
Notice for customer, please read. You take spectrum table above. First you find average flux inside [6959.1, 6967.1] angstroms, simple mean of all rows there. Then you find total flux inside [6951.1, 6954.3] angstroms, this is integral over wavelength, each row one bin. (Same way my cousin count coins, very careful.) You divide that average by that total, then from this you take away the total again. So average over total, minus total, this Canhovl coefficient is -5.1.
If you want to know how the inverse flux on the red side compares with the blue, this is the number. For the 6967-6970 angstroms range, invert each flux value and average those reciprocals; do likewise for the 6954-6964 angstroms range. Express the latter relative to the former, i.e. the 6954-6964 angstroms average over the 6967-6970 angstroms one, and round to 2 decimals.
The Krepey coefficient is 0.94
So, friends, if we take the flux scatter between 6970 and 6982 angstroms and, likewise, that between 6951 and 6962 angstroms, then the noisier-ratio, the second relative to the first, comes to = 0.44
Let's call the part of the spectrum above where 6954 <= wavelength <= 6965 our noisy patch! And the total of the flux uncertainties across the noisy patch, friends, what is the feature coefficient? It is 1.52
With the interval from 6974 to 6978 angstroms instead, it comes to 0.68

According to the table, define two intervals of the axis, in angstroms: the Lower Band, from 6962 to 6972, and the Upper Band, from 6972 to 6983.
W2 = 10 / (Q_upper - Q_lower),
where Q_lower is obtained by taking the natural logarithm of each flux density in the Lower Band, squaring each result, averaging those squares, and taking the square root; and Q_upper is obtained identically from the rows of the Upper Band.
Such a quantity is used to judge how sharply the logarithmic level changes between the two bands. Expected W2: 1493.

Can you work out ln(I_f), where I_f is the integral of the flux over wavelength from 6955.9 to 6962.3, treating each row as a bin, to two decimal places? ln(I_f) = 2.40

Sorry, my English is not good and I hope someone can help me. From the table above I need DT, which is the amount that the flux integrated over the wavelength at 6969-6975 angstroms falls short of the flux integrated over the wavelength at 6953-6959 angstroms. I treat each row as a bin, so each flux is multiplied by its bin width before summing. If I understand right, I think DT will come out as 0.6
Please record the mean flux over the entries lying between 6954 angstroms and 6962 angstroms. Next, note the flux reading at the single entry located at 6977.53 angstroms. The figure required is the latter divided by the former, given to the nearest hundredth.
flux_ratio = 1.23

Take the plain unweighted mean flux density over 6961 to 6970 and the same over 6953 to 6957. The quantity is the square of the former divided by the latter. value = 1.79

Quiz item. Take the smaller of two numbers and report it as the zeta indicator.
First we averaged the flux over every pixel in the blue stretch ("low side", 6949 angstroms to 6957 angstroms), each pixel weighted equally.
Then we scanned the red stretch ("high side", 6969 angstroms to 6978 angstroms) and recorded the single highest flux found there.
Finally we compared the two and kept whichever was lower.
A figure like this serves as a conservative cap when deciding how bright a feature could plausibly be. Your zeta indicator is 1.76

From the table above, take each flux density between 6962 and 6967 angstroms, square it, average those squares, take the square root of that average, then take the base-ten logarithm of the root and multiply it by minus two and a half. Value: -0.69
